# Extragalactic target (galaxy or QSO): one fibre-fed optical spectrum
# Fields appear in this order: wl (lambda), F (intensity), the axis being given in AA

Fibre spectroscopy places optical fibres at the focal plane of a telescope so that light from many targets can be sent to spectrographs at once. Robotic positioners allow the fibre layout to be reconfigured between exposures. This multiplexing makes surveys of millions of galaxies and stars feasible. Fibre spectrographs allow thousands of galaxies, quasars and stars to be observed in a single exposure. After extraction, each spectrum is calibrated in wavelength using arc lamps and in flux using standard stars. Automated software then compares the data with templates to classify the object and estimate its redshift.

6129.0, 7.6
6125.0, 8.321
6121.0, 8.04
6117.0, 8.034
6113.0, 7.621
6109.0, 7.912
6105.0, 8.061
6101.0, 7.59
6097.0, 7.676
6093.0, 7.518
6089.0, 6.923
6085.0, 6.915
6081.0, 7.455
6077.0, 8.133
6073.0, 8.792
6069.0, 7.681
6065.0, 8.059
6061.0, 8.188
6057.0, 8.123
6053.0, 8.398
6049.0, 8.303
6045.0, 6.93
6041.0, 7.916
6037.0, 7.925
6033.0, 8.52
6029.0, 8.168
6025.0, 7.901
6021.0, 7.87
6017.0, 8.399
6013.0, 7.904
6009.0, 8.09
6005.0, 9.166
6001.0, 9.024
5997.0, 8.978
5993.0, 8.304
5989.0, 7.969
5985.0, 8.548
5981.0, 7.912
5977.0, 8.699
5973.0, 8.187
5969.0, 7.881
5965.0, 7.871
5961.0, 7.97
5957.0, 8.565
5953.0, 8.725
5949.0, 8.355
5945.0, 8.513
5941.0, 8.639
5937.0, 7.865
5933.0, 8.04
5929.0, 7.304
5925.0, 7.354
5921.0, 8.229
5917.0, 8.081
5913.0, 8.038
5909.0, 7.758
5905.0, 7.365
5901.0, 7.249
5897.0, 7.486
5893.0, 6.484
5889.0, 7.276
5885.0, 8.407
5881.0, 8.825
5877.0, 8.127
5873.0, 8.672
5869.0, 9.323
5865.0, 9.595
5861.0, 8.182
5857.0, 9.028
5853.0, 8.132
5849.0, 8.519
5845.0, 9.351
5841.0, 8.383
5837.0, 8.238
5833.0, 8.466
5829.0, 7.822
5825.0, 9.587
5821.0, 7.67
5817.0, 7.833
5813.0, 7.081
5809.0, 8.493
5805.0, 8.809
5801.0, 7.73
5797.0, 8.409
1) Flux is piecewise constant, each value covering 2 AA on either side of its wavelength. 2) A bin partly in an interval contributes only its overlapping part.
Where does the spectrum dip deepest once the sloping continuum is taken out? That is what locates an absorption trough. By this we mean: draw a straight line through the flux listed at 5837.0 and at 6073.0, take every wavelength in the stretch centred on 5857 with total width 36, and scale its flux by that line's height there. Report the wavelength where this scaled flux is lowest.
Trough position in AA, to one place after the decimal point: 5853.0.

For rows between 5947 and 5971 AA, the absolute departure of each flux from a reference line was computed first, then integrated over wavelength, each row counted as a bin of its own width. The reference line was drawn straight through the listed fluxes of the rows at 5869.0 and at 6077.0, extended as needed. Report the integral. 14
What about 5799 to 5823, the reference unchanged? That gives 41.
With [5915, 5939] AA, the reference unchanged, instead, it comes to 28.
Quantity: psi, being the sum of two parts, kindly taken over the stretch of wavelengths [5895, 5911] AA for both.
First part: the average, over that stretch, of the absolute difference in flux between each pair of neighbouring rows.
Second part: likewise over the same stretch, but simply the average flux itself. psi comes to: 7.71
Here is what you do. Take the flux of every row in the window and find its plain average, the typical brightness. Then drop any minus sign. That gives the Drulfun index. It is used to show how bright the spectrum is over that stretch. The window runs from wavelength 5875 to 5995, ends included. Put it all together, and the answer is 8.00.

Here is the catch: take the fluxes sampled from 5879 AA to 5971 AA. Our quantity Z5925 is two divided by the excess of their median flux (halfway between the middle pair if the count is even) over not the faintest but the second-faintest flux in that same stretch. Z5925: 2.8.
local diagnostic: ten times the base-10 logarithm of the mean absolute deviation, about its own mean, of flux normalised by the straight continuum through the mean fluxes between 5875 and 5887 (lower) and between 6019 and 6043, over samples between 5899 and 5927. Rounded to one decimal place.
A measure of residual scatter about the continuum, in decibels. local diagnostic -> -13.8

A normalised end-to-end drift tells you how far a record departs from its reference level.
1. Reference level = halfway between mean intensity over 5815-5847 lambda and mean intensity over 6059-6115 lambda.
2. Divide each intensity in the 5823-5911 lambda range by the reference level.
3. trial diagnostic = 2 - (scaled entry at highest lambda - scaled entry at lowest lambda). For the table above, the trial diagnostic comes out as 2.226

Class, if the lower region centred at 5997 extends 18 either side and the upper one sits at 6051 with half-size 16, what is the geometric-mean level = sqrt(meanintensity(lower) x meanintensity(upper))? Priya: 8.20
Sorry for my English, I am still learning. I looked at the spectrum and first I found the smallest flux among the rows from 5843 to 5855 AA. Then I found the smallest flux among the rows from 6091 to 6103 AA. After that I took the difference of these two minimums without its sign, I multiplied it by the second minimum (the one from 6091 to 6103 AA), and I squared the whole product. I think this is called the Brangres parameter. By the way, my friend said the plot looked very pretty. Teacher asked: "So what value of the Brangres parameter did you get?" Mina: 21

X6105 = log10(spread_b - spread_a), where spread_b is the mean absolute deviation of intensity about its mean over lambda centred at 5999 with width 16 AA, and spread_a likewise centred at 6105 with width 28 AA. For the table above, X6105 -1.07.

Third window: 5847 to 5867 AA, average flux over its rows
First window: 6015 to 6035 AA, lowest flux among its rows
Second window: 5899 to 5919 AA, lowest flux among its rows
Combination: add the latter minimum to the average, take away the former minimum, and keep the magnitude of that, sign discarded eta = 8.07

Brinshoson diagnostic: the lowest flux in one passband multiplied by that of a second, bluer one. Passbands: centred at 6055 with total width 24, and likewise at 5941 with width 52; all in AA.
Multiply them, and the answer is 50.6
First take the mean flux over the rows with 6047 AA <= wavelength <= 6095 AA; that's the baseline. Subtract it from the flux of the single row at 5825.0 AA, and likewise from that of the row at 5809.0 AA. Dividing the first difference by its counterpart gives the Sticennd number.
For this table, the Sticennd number 2.8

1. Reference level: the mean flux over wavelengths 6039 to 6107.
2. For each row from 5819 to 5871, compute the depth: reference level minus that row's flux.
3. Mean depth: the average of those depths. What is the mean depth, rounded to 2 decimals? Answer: -0.83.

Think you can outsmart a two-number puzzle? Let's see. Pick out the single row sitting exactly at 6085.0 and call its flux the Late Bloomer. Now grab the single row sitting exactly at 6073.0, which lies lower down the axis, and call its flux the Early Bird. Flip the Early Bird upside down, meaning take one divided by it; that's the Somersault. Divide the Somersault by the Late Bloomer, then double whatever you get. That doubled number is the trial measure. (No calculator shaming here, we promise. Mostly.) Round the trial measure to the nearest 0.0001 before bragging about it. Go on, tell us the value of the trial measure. 0.0329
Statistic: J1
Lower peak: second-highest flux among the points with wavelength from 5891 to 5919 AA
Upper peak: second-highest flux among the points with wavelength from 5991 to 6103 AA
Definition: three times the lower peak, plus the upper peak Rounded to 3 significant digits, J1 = 33.1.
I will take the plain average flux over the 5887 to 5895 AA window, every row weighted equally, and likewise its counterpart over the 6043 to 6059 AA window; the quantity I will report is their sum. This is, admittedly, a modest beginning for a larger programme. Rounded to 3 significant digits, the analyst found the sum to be 14.8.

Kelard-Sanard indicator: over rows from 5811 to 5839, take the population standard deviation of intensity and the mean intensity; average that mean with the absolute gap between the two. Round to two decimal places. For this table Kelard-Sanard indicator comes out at 7.73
